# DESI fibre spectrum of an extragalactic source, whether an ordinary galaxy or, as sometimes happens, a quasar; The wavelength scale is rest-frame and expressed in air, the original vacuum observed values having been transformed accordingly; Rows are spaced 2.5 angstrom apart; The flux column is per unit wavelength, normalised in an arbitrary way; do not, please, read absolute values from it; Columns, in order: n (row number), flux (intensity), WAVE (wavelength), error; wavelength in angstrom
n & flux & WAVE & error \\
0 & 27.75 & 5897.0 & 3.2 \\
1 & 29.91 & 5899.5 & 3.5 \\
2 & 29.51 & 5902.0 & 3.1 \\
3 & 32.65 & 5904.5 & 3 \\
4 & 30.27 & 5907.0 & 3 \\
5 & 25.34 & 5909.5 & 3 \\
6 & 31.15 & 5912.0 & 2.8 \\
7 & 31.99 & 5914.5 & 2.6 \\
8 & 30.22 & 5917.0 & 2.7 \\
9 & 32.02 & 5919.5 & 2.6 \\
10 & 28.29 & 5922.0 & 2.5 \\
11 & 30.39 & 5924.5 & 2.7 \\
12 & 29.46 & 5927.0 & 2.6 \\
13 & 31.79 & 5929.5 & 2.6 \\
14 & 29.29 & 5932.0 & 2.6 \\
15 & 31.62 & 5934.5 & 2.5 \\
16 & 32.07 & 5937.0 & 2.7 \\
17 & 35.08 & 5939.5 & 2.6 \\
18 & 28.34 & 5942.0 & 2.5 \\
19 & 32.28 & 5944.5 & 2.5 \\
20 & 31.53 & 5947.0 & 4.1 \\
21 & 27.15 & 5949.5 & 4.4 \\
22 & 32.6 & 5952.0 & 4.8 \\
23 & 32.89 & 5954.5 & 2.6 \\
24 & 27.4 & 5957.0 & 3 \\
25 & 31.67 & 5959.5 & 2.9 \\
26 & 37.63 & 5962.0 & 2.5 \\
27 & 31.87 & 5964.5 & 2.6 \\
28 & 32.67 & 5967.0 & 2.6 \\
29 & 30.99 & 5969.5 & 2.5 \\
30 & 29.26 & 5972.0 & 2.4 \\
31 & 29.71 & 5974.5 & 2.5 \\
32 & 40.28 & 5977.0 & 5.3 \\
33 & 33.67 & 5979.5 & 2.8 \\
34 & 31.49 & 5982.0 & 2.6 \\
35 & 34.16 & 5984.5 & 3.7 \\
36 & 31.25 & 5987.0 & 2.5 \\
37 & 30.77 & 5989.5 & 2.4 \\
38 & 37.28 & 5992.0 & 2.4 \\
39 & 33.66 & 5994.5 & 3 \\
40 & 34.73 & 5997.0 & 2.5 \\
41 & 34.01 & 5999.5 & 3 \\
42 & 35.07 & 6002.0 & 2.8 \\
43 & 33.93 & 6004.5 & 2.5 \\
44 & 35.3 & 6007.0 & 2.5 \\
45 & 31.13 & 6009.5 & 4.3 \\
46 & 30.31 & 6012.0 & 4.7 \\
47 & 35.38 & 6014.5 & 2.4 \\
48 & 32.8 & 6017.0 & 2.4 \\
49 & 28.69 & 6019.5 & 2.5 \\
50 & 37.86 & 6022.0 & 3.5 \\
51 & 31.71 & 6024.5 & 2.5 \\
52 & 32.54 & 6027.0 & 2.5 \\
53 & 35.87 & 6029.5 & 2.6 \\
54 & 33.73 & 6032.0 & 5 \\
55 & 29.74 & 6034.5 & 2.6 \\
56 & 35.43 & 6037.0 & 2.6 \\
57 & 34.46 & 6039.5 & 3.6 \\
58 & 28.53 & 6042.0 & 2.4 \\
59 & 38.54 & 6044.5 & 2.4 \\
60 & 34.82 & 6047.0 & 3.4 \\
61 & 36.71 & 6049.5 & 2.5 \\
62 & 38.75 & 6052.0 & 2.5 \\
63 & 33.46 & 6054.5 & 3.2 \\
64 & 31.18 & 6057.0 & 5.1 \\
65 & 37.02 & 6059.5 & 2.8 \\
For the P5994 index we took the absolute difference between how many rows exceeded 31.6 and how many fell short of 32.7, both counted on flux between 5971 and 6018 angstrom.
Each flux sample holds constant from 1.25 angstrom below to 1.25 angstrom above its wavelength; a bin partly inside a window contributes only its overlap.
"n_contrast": 5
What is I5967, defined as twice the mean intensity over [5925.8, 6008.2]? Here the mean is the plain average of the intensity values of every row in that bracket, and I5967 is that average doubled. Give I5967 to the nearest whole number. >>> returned 65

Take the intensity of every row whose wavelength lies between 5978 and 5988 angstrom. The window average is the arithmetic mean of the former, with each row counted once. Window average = 33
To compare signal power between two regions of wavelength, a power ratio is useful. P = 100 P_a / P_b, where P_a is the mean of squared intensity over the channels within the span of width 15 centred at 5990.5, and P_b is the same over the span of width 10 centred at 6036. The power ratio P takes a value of 102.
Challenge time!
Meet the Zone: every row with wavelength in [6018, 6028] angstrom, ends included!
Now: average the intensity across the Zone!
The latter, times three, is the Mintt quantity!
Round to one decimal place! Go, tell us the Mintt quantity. 98.1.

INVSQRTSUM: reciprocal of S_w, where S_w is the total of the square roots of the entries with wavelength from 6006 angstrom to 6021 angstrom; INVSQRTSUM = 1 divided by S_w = 0.029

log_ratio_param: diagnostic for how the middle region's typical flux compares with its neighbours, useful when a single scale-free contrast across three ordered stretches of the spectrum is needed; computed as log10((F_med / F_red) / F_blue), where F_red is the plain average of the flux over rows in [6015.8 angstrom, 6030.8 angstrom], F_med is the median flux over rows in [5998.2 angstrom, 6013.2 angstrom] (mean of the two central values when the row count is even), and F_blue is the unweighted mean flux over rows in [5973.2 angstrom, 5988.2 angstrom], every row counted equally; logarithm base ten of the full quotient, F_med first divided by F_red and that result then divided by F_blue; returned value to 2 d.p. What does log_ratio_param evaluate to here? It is -1.51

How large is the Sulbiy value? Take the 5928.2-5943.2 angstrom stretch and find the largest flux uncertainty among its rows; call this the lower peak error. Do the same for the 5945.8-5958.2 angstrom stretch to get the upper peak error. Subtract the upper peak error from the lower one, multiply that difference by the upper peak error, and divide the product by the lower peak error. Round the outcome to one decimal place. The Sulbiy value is -3.7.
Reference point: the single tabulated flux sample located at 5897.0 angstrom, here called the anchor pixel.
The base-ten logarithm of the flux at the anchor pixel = 1.44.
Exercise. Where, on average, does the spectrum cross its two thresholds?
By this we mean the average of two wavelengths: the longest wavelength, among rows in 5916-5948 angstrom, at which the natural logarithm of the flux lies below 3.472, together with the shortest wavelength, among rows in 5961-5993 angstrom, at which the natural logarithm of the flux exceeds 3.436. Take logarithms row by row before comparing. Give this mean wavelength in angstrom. 5954.5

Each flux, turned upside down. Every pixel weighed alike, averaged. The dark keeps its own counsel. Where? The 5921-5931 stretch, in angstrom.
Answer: 0.033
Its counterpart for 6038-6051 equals 0.029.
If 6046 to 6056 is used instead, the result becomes 0.028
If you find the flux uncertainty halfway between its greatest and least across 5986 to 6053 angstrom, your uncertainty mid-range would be 3.7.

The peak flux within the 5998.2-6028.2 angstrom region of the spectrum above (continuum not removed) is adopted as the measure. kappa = 37.86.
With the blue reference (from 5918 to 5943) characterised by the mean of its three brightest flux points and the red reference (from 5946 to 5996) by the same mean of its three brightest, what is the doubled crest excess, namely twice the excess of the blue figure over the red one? -11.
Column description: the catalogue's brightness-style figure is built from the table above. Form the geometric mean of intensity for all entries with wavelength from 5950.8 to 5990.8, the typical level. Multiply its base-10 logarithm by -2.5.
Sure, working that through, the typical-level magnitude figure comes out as -3.77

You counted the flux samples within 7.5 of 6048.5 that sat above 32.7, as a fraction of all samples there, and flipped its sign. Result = -0.83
